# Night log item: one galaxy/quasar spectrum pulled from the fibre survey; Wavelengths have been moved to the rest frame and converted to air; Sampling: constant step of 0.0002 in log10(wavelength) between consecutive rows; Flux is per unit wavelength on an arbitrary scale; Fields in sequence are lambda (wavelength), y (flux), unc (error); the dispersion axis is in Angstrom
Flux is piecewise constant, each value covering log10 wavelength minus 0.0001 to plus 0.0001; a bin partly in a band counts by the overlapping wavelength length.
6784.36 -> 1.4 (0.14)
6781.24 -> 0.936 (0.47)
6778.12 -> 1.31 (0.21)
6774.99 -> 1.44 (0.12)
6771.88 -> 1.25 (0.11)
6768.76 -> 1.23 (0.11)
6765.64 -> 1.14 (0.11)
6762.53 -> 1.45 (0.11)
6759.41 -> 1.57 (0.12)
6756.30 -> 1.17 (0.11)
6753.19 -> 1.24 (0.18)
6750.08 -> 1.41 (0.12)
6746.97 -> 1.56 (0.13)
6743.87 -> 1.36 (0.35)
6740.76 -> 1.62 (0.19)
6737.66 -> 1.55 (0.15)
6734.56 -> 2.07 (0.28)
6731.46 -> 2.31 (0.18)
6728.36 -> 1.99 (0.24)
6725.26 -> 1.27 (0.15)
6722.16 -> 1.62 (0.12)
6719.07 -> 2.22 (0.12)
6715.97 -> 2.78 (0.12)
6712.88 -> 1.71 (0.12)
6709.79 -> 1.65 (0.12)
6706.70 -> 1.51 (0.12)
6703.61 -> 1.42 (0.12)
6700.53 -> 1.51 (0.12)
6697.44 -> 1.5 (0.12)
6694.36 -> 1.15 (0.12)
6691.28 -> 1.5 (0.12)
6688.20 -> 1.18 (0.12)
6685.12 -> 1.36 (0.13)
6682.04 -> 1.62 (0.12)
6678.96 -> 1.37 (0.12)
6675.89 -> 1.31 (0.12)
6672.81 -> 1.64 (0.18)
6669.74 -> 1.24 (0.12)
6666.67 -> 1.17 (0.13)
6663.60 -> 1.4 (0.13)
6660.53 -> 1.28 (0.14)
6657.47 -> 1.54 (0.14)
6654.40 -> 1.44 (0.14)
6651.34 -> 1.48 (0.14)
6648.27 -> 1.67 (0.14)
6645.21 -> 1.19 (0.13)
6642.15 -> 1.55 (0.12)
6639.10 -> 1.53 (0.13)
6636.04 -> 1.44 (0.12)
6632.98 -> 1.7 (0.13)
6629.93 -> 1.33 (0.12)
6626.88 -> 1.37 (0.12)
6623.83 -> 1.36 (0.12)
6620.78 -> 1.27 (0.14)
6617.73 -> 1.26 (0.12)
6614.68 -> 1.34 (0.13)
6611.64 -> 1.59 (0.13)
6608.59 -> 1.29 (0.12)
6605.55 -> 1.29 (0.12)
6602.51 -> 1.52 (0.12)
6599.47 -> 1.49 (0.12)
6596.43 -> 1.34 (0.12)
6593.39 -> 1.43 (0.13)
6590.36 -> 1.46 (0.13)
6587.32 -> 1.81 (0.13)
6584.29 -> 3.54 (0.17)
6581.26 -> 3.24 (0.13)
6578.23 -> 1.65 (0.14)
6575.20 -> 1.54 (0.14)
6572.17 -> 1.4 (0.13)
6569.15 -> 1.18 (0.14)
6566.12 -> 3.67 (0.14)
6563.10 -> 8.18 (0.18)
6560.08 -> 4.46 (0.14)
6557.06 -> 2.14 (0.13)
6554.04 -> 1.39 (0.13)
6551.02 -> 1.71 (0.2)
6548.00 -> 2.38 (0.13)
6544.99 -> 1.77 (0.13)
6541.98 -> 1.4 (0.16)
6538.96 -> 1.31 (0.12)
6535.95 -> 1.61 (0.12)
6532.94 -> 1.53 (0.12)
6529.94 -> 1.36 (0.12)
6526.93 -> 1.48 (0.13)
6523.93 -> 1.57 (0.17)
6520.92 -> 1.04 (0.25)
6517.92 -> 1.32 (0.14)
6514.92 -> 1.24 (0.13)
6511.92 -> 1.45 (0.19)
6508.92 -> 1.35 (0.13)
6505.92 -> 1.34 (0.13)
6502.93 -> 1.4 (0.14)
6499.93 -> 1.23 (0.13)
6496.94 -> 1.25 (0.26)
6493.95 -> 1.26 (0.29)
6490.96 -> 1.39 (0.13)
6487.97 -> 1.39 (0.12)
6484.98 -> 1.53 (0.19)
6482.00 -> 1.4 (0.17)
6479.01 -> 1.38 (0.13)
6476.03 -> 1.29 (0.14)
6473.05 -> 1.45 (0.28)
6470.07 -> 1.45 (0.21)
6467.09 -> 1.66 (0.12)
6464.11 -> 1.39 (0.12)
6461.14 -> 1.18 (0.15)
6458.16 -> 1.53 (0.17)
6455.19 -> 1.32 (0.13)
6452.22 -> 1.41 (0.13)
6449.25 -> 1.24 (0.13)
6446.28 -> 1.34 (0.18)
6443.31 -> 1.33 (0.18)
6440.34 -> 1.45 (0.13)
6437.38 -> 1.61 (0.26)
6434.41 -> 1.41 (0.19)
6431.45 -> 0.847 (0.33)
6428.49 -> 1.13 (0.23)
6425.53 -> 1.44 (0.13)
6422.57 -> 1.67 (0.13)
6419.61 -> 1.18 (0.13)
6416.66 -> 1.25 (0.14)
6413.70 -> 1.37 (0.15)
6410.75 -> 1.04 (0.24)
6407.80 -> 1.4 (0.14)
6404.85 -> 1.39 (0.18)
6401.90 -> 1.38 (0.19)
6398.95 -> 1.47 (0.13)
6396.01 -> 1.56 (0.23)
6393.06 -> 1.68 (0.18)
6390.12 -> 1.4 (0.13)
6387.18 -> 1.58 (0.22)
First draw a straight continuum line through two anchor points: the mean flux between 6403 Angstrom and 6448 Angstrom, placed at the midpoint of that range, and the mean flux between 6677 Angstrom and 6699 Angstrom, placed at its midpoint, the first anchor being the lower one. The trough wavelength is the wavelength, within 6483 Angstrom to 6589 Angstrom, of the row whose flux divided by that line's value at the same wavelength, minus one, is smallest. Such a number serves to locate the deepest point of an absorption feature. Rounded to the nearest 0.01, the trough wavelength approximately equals 6520.92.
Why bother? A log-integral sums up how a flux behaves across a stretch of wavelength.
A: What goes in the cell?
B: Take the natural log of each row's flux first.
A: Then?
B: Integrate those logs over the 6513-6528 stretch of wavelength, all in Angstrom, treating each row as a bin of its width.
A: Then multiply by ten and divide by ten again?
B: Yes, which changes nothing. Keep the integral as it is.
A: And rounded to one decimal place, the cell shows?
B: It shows 4.1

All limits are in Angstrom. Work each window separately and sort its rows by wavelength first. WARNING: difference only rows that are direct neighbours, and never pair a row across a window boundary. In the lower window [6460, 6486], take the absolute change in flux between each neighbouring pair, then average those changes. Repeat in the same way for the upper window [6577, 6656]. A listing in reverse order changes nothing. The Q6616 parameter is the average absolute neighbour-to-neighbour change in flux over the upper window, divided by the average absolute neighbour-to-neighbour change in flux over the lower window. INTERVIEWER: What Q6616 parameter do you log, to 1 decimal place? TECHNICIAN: 2.1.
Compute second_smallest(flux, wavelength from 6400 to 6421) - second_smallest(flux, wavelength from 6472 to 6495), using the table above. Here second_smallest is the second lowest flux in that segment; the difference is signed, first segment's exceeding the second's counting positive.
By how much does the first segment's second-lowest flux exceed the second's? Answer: -0.11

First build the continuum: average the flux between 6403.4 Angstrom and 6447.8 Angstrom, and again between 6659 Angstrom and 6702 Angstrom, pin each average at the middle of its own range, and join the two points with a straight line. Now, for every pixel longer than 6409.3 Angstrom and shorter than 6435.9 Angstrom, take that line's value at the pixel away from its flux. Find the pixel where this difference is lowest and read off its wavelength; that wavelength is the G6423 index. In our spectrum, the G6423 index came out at 6431.45 Angstrom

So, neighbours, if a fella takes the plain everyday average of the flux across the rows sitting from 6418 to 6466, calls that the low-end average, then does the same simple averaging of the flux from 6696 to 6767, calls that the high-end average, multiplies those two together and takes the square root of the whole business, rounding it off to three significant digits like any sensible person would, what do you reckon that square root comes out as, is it 1.48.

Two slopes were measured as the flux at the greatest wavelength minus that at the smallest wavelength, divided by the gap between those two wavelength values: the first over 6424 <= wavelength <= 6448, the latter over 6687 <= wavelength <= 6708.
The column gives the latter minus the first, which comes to 0.023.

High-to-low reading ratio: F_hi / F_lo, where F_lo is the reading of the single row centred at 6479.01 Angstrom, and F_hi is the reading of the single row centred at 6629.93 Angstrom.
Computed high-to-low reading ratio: 0.96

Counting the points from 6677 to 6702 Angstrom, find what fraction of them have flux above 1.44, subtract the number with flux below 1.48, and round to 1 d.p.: -3.5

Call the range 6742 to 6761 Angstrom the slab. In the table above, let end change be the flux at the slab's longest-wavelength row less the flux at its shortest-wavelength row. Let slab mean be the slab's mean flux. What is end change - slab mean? -1.2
